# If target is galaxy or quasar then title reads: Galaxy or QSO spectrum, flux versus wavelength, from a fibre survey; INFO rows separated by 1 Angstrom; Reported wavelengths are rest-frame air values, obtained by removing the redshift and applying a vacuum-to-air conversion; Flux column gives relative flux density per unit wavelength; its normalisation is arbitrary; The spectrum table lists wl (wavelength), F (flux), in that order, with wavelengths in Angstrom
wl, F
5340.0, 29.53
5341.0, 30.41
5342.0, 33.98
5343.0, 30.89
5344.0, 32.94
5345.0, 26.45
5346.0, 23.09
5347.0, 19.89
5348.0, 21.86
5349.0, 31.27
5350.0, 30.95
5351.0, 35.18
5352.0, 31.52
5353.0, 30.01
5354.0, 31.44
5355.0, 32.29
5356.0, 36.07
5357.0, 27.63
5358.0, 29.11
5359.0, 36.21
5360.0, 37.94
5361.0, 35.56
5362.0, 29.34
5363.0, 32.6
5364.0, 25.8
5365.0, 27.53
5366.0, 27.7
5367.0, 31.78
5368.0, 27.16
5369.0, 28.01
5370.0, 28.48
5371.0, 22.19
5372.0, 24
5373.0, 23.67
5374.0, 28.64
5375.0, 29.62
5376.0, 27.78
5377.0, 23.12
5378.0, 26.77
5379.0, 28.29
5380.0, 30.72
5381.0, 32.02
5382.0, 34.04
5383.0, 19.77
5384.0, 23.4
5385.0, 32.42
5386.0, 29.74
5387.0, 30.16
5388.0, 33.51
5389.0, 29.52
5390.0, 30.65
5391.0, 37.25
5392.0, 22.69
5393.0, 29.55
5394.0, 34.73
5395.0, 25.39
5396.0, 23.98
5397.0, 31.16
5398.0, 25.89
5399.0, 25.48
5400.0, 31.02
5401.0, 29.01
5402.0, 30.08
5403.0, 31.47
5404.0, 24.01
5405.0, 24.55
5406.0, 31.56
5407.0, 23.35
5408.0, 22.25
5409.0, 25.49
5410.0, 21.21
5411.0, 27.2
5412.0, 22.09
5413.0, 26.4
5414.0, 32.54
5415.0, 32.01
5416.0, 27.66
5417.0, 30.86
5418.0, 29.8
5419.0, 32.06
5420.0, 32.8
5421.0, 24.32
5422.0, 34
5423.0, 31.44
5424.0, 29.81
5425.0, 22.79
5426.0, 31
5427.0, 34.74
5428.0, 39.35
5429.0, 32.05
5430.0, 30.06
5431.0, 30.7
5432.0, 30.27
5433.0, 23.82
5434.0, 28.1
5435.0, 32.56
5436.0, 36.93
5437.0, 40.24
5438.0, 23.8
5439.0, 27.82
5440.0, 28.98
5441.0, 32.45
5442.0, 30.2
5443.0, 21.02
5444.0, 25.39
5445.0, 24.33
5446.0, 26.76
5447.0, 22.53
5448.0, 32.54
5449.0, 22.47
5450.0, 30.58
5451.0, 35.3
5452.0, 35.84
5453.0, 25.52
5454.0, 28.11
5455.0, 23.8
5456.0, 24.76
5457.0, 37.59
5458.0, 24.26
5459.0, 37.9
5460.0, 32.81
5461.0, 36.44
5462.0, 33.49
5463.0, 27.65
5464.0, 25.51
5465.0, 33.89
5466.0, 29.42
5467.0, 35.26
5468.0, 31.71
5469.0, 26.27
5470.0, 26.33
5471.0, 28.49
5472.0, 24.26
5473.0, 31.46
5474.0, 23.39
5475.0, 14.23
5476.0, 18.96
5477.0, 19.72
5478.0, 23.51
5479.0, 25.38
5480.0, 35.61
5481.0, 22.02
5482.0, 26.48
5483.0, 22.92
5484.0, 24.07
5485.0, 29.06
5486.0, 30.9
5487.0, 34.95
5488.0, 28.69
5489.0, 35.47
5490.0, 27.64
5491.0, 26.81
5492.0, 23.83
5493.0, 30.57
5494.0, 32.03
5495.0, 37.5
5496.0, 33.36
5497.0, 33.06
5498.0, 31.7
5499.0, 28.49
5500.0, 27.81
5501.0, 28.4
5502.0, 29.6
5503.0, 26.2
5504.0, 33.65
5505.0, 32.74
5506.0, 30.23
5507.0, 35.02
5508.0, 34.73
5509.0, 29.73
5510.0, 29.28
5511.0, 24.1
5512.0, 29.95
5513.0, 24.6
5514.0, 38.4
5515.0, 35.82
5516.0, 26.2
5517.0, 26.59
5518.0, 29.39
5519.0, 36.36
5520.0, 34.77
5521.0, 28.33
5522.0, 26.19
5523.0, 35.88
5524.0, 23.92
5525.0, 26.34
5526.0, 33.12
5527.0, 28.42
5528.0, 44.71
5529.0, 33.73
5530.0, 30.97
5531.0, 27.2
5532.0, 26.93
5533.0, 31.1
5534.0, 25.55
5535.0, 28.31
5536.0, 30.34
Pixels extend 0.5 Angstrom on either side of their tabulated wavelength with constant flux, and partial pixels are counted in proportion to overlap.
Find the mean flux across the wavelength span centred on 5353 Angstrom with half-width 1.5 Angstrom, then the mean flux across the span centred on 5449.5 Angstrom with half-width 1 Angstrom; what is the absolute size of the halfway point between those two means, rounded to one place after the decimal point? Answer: 28.8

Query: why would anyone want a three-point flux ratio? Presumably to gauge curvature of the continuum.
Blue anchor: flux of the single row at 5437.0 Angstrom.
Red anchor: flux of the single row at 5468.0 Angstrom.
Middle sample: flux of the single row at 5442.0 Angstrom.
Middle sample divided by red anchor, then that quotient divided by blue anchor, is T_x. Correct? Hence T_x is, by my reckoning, 0.024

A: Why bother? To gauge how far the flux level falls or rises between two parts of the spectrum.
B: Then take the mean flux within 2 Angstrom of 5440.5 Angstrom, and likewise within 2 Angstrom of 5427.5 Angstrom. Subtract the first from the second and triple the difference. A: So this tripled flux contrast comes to 13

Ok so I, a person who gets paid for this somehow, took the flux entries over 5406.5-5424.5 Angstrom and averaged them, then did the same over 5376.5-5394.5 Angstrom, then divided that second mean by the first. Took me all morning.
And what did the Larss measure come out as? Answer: 1.05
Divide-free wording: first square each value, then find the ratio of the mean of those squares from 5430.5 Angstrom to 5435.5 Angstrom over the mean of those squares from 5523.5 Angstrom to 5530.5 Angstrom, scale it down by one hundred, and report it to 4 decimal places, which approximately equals 0.0082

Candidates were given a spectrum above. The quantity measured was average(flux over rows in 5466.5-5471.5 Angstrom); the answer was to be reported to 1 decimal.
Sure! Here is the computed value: 29.6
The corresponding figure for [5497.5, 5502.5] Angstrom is 29.2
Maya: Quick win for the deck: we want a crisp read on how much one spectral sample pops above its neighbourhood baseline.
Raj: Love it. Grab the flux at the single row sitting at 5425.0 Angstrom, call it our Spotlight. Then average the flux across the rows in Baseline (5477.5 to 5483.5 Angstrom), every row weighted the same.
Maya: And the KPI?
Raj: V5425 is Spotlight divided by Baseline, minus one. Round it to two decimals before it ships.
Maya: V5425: -0.12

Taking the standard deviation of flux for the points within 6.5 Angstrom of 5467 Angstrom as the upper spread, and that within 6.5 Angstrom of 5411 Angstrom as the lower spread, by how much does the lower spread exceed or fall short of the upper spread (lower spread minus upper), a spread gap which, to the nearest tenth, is 0.0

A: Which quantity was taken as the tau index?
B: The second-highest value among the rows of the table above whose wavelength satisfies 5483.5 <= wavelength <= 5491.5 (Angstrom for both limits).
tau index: 34.95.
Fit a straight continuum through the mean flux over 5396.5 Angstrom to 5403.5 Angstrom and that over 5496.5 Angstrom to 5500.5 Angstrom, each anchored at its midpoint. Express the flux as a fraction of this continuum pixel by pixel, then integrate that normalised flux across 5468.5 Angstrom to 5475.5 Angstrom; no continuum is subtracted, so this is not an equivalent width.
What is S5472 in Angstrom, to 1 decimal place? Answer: 5.8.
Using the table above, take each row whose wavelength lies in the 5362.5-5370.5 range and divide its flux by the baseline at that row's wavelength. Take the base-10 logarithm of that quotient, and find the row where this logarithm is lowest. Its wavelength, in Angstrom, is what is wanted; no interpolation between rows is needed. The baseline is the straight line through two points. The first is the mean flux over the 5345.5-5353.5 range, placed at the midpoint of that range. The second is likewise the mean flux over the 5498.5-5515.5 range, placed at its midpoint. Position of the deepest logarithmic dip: 5364.0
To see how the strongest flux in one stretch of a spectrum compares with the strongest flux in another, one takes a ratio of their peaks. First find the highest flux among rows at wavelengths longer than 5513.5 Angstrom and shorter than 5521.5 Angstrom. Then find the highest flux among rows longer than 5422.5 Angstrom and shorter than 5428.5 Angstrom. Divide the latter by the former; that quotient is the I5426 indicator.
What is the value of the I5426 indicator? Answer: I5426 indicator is 1.02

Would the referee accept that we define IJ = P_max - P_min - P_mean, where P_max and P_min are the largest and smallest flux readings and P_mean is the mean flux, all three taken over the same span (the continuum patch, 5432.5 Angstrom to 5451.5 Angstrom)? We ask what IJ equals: -10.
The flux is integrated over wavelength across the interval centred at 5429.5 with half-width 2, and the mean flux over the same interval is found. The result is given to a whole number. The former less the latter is 99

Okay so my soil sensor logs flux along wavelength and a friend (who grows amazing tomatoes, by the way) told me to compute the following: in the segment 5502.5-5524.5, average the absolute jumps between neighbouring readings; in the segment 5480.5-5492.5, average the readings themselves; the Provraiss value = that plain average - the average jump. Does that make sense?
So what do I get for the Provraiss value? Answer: 22.7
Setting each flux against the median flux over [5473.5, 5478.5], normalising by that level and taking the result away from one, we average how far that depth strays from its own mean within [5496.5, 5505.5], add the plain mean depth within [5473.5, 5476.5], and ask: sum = 0.16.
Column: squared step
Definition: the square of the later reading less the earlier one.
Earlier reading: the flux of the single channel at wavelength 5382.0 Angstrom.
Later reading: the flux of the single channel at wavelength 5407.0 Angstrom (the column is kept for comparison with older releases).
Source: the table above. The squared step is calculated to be 114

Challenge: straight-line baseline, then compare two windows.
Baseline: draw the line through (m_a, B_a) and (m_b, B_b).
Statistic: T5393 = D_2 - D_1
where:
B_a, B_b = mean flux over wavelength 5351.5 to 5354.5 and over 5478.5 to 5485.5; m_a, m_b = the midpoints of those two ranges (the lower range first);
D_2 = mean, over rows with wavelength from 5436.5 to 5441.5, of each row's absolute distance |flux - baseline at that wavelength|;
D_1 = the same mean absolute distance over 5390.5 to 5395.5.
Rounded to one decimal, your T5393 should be -0.4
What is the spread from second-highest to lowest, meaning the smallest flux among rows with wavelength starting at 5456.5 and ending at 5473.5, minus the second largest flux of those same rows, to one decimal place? -13.3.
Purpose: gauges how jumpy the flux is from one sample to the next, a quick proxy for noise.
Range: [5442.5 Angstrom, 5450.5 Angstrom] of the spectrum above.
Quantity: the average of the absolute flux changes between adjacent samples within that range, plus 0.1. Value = 5.9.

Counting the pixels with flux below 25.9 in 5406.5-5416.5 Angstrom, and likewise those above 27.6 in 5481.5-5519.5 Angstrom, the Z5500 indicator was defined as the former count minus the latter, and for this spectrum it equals -23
